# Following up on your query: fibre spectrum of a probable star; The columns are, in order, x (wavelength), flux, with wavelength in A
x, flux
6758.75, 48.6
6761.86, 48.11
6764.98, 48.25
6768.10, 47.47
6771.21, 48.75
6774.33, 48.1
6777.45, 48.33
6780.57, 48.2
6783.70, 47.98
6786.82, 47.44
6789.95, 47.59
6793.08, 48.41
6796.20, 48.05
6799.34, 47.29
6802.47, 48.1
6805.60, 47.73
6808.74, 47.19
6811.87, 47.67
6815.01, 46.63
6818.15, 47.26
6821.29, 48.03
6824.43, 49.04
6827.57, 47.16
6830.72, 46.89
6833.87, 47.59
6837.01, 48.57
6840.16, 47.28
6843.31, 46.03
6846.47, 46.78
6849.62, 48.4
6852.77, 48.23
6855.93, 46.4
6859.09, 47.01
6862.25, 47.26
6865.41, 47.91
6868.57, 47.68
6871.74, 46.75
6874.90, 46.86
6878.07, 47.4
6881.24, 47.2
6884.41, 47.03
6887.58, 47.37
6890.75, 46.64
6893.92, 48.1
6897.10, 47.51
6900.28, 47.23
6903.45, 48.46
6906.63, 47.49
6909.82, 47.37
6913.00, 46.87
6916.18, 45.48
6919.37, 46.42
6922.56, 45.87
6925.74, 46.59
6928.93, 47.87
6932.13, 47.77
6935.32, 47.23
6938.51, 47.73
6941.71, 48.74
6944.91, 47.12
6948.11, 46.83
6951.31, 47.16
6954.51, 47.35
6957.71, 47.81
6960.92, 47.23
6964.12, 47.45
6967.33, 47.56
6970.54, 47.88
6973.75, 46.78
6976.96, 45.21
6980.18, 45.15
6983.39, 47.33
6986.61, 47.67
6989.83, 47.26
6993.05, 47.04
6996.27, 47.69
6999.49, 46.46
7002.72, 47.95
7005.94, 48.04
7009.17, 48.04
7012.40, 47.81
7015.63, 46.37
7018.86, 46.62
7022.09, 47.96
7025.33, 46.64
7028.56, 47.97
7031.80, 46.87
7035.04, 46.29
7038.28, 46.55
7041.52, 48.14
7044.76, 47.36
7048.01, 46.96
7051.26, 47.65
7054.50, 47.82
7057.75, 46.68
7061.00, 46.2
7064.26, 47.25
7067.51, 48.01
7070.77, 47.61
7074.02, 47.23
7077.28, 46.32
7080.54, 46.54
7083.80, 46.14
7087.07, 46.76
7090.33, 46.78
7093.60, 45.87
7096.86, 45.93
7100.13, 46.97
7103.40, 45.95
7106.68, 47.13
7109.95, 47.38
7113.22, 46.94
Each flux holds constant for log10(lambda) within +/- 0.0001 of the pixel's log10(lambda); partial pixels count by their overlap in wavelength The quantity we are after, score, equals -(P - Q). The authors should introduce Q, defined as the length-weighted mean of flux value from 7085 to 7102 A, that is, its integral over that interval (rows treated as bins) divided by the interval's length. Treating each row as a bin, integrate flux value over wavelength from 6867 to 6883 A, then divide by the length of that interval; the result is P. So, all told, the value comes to -0.7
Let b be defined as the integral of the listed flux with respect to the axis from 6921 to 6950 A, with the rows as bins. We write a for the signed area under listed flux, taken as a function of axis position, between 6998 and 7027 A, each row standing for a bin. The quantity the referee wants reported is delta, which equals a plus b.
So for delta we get 2744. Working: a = 1372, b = 1372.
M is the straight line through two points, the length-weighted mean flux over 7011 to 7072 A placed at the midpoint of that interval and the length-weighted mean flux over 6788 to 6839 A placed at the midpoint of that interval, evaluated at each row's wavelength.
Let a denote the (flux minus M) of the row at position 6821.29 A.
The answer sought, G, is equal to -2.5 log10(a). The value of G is 1.1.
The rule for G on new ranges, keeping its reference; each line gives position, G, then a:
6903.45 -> 0.0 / 1.0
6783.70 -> 1.7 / 0.2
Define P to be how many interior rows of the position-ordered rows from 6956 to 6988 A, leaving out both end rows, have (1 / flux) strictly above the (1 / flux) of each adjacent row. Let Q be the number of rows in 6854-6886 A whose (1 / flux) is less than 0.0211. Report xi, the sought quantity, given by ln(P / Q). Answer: -0.41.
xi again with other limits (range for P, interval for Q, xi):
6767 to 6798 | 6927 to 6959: -0.92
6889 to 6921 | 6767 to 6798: -1.61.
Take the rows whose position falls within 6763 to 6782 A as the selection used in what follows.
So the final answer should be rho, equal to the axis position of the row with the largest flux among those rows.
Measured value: 6771.21 A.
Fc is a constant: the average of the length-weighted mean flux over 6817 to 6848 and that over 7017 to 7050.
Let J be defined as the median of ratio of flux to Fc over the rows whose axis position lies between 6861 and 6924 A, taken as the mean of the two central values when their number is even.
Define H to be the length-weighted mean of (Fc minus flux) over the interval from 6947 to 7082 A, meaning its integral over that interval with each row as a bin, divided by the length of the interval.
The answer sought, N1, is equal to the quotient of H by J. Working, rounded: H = 0.14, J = 1.00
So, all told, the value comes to 0.14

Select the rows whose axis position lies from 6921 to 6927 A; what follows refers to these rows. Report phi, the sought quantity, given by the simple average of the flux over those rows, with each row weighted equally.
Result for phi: 46.2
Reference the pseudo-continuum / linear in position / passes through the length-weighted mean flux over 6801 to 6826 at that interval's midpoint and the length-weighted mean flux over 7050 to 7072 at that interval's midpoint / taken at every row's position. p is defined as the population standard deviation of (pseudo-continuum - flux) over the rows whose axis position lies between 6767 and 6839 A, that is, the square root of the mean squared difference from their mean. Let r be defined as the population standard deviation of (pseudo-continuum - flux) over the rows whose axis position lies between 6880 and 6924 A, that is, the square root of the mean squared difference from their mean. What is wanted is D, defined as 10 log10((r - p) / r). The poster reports -6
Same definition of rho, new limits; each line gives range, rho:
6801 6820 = 6802.47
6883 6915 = 6903.45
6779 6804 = 6793.08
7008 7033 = 7009.17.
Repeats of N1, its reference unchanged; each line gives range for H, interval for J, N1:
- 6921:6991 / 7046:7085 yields 0.14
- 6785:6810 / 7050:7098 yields -0.44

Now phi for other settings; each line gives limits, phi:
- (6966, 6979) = 46.9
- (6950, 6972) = 47.5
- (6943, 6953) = 47.0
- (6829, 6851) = 47.4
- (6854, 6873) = 47.2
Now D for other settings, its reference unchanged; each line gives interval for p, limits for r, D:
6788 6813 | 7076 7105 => -18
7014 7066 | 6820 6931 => -8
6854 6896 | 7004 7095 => -5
